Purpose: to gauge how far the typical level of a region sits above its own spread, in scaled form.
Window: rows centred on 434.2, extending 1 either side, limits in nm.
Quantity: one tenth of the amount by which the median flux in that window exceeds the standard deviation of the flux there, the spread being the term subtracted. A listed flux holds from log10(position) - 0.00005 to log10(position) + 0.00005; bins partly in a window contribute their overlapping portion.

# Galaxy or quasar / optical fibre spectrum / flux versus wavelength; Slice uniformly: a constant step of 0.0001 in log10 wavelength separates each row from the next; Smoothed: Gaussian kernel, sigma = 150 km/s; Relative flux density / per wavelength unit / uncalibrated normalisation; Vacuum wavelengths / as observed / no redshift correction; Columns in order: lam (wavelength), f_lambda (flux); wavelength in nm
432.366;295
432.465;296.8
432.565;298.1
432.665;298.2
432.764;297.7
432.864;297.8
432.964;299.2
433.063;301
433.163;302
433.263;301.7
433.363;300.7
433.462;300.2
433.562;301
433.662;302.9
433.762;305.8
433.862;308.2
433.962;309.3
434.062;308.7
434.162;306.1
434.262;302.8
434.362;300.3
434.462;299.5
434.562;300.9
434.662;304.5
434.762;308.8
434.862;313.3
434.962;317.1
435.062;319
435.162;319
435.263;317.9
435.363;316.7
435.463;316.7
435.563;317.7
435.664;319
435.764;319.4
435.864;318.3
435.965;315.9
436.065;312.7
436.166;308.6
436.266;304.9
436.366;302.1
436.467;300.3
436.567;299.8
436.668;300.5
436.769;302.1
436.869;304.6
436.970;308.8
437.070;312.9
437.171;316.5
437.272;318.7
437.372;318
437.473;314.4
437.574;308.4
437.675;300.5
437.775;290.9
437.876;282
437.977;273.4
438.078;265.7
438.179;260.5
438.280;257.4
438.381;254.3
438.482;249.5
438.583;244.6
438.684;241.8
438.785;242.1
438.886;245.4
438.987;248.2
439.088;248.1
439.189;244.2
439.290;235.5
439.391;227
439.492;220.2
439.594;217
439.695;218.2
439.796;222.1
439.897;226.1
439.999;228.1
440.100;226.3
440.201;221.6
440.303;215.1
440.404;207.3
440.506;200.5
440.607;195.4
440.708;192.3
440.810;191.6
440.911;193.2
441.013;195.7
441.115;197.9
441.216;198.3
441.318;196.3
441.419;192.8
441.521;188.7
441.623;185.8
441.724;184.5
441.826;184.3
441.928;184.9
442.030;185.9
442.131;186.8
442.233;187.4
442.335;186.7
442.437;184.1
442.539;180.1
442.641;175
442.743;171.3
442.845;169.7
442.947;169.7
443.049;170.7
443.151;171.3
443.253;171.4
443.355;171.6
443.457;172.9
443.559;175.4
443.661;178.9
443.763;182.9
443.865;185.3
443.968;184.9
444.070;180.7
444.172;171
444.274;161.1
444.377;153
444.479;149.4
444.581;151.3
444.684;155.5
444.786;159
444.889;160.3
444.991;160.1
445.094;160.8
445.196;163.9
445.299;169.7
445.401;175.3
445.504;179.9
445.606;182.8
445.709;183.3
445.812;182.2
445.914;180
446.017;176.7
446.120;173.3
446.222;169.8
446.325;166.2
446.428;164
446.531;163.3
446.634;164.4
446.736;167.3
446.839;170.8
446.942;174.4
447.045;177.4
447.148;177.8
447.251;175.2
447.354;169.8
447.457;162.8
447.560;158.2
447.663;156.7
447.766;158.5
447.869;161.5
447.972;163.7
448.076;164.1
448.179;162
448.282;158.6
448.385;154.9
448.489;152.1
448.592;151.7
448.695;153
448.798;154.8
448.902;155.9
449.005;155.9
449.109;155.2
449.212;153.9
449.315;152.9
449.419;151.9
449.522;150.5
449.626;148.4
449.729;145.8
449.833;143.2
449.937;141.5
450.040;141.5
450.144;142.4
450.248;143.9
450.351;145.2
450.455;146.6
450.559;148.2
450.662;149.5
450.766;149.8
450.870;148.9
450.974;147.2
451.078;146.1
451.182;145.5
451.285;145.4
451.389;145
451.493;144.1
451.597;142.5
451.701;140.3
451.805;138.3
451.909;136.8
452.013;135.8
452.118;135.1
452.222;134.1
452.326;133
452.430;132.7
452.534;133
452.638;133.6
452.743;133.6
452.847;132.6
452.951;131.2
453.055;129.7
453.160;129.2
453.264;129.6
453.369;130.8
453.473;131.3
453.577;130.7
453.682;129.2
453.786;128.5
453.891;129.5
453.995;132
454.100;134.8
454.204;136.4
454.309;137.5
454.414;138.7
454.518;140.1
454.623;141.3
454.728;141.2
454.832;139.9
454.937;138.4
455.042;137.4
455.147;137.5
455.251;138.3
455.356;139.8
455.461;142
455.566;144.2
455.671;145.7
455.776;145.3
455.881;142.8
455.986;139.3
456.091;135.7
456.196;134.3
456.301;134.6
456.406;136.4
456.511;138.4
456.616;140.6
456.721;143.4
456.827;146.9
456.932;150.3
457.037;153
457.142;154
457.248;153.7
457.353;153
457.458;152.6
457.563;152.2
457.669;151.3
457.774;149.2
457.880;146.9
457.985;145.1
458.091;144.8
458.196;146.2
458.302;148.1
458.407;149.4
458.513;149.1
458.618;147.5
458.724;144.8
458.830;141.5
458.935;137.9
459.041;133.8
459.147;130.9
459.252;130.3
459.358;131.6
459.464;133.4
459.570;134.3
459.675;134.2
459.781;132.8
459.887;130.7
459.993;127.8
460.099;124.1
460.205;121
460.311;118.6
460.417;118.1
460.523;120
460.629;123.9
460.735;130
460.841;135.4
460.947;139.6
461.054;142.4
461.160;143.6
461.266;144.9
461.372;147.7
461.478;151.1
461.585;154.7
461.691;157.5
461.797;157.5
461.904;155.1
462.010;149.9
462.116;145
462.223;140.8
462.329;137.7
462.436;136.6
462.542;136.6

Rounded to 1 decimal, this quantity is 29.9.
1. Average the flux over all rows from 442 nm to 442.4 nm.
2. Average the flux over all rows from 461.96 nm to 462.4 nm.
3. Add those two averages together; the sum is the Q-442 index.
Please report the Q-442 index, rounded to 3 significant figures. 330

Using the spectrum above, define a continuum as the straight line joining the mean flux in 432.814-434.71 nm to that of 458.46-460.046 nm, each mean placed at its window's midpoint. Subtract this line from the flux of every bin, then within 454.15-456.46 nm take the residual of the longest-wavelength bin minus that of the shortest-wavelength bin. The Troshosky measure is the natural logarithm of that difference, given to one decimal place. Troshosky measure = 2.7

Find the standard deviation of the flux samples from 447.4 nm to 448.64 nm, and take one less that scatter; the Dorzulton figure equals -3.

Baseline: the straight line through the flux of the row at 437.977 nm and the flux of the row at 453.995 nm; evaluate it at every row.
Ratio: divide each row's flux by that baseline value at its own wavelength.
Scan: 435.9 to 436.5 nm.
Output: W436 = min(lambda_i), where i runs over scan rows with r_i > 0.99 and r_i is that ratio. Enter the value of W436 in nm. 435.965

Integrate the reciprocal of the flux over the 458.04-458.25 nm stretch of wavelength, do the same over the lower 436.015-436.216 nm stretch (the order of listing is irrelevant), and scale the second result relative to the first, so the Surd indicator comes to 0.4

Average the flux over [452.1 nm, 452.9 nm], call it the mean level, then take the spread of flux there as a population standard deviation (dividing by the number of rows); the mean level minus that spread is 133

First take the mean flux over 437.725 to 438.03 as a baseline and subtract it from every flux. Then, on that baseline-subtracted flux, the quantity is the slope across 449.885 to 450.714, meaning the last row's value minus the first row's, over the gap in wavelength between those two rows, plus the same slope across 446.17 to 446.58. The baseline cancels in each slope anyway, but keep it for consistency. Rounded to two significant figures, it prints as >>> -10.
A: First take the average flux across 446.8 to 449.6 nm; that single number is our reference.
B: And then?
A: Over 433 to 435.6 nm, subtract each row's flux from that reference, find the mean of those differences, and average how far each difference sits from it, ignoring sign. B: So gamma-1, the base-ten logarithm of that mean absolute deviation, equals 0.79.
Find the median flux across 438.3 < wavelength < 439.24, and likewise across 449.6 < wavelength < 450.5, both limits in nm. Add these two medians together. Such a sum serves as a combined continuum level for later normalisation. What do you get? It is 389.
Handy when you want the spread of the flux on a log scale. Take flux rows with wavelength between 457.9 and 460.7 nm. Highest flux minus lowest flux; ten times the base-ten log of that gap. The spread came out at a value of 15.0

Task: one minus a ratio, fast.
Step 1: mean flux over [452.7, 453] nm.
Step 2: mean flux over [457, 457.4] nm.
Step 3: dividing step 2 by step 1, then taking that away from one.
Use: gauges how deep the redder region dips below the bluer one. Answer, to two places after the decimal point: -0.16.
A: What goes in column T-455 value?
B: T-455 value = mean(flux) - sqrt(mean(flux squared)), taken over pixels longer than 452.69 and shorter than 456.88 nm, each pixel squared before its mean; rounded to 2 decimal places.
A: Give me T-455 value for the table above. -0.10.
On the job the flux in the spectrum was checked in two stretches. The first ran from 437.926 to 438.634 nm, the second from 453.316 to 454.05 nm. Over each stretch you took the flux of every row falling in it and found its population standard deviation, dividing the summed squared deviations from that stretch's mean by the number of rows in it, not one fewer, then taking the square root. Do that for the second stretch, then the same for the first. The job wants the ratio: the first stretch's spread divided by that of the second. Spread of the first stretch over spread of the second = 7.8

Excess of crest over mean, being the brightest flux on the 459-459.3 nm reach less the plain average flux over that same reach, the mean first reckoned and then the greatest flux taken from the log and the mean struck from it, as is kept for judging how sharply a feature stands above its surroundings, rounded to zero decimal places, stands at 2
